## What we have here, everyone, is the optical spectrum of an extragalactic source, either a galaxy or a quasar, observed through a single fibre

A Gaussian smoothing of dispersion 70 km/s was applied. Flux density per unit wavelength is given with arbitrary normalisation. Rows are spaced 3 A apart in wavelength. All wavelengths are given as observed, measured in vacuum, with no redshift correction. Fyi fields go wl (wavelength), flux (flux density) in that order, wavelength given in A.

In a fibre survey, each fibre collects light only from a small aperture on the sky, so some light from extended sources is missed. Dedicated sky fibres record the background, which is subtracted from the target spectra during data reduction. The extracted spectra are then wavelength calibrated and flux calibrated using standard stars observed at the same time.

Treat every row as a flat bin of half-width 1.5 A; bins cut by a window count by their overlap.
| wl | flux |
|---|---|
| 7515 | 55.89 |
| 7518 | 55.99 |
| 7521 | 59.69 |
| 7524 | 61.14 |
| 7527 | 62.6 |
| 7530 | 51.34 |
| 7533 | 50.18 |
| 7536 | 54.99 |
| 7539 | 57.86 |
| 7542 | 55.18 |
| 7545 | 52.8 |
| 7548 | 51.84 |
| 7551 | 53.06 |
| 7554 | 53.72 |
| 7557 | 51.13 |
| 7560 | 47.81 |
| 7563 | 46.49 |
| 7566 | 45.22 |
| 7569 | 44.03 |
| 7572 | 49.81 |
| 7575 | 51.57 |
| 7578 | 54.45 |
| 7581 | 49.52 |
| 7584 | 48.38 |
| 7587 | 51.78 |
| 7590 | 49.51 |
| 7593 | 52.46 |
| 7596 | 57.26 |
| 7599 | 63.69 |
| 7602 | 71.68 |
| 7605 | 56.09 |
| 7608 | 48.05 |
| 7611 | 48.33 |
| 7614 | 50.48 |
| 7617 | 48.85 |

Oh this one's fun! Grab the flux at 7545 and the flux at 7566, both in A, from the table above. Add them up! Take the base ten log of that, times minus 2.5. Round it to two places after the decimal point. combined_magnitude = -4.98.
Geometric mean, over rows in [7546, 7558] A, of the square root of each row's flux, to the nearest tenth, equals 7.2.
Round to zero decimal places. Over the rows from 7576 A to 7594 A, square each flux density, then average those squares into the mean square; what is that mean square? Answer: 2607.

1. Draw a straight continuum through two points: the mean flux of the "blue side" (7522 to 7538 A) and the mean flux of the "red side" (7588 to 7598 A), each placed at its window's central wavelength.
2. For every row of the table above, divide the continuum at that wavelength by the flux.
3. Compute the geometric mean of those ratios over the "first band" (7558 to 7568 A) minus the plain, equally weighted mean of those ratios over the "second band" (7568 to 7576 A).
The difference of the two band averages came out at 0.05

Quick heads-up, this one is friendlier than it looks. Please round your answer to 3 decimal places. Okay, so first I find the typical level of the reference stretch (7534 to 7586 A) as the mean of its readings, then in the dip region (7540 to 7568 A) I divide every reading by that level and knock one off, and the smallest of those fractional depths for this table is -0.114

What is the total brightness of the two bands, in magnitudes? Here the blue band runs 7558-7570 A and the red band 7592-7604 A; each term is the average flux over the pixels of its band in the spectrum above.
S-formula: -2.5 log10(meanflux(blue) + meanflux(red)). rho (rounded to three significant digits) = -5.08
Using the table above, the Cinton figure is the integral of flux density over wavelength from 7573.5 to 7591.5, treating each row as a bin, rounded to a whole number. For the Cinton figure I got 916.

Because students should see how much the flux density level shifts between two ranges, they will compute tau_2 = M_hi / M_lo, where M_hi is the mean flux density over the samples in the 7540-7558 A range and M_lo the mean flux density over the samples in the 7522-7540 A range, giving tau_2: 0.94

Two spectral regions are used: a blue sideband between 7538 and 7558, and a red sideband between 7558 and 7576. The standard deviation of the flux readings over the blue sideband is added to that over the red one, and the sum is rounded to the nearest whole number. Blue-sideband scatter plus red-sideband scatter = 5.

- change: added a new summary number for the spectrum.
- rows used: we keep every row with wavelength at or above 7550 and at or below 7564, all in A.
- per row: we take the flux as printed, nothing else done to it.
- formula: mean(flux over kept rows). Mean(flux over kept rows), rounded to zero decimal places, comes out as 50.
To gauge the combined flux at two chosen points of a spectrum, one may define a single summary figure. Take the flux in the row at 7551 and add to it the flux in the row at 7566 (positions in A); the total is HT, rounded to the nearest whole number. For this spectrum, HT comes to 98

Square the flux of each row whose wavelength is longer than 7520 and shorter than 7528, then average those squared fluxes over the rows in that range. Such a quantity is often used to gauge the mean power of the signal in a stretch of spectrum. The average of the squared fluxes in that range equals 3740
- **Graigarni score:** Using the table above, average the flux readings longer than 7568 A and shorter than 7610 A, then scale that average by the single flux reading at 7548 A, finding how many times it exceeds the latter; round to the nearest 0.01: 1.03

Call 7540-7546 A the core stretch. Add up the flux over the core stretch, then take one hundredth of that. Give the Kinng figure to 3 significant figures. 1.08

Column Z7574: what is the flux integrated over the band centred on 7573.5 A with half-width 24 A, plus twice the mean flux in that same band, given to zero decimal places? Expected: 2519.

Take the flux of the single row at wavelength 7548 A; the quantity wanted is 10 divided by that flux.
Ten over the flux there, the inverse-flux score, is 0.19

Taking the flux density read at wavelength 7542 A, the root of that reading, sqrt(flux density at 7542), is 7.43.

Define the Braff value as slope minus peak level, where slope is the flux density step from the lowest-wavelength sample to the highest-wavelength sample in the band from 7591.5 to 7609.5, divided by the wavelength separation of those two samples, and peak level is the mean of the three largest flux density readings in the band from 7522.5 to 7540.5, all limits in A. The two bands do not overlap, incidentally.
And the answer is -61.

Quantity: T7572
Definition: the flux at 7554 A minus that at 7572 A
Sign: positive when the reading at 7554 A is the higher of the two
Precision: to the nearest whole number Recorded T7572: 4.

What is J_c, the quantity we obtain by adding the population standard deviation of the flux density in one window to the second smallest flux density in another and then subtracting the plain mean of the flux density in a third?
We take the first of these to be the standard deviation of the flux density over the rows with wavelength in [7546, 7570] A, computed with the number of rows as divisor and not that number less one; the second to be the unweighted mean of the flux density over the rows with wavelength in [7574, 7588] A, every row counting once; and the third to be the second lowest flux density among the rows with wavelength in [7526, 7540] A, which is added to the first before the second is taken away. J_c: 3.7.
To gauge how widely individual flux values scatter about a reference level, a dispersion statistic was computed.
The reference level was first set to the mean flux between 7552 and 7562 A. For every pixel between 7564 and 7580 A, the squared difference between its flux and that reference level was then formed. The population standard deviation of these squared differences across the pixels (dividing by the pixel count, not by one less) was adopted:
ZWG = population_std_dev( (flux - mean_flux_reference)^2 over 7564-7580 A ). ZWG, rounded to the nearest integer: 18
